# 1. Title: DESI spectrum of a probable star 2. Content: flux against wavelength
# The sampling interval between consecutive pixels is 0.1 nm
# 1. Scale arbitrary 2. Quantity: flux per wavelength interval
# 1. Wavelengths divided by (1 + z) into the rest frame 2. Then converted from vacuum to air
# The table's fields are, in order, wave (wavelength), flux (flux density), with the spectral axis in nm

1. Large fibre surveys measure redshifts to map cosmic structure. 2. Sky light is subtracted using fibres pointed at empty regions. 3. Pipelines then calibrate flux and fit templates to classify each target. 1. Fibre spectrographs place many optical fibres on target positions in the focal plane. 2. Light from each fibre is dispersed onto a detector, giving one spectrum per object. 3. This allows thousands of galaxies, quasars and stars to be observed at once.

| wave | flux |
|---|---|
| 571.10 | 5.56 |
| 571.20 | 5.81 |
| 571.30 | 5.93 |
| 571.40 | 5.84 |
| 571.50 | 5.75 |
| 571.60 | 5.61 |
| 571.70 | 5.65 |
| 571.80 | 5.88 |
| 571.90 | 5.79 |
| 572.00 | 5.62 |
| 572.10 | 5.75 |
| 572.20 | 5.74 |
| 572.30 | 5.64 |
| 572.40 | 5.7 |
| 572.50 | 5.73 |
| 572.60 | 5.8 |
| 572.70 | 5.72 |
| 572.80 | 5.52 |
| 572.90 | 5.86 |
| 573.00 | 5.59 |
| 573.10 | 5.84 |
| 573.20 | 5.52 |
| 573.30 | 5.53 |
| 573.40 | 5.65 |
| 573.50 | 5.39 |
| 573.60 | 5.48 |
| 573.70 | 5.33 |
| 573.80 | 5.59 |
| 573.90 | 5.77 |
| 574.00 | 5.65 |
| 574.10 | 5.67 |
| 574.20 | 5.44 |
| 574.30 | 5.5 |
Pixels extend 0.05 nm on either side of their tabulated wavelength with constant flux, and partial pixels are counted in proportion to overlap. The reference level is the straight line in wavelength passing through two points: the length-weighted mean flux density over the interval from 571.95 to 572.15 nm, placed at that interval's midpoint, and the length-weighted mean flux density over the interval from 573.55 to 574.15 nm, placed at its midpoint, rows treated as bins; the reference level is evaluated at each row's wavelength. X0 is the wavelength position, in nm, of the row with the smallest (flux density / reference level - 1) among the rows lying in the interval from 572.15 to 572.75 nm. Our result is 572.30 nm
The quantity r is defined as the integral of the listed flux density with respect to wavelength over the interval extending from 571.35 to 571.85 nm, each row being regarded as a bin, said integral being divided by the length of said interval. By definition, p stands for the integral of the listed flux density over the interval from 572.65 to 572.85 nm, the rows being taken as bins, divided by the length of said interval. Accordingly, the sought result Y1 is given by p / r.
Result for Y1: 0.98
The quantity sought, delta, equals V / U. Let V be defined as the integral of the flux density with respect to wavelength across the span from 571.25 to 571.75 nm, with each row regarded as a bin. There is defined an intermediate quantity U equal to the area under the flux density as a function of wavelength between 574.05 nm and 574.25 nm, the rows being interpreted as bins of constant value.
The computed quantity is 2.6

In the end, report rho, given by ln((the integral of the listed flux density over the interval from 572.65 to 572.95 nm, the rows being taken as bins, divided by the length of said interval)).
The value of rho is 1.74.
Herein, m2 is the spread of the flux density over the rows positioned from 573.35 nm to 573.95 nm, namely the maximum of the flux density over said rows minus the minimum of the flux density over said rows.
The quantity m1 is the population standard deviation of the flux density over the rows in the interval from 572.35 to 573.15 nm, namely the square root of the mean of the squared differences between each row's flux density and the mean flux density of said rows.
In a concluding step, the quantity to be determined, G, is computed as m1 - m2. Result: -0.33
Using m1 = 0.111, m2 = 0.44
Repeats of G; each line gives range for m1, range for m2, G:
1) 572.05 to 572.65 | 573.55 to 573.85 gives -0.21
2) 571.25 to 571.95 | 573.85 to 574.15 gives -0.01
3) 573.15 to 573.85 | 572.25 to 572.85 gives -0.18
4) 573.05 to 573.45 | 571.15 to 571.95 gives -0.19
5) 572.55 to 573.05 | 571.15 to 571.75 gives -0.19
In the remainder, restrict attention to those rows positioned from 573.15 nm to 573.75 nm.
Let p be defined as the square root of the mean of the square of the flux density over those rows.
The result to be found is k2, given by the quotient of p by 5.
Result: 1.097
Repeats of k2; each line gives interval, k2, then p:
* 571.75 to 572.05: 1.153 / 5.76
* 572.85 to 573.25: 1.141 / 5.70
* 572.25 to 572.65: 1.144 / 5.72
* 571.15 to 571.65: 1.158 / 5.79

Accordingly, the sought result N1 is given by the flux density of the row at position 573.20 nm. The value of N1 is 5.52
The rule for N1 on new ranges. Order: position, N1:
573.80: 5.59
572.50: 5.73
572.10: 5.75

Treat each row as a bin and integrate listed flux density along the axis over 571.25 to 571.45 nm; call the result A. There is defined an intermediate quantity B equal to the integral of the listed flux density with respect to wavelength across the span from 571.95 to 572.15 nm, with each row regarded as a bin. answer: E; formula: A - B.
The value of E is 0.04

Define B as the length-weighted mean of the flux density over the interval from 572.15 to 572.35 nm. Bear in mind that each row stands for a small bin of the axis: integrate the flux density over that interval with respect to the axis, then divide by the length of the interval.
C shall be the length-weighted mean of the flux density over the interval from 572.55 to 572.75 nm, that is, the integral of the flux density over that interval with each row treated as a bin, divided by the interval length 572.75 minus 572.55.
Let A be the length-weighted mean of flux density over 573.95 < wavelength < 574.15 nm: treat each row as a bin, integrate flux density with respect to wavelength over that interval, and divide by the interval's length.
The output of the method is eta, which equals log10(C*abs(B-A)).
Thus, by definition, -0.8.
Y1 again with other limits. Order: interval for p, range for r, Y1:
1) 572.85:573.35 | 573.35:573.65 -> 1.03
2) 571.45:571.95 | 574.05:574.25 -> 1.03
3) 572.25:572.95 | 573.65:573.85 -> 1.05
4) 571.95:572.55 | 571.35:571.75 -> 1.00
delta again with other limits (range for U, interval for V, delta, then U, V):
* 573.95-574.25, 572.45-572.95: 1.7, 1.7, 2.9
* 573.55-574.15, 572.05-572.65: 1.0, 3.3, 3.4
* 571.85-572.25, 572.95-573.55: 1.5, 2.3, 3.4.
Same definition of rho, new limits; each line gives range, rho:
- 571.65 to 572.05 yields 1.75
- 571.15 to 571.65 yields 1.76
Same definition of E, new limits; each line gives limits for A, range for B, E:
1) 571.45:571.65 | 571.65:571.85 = -0.02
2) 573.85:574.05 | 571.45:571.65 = 0.01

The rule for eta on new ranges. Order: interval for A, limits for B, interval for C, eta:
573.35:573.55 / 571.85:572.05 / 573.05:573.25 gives 0.0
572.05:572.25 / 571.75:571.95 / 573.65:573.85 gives -0.3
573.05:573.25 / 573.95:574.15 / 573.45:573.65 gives -1.0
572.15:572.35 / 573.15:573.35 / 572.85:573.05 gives 0.0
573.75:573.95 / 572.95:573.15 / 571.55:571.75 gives -0.7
